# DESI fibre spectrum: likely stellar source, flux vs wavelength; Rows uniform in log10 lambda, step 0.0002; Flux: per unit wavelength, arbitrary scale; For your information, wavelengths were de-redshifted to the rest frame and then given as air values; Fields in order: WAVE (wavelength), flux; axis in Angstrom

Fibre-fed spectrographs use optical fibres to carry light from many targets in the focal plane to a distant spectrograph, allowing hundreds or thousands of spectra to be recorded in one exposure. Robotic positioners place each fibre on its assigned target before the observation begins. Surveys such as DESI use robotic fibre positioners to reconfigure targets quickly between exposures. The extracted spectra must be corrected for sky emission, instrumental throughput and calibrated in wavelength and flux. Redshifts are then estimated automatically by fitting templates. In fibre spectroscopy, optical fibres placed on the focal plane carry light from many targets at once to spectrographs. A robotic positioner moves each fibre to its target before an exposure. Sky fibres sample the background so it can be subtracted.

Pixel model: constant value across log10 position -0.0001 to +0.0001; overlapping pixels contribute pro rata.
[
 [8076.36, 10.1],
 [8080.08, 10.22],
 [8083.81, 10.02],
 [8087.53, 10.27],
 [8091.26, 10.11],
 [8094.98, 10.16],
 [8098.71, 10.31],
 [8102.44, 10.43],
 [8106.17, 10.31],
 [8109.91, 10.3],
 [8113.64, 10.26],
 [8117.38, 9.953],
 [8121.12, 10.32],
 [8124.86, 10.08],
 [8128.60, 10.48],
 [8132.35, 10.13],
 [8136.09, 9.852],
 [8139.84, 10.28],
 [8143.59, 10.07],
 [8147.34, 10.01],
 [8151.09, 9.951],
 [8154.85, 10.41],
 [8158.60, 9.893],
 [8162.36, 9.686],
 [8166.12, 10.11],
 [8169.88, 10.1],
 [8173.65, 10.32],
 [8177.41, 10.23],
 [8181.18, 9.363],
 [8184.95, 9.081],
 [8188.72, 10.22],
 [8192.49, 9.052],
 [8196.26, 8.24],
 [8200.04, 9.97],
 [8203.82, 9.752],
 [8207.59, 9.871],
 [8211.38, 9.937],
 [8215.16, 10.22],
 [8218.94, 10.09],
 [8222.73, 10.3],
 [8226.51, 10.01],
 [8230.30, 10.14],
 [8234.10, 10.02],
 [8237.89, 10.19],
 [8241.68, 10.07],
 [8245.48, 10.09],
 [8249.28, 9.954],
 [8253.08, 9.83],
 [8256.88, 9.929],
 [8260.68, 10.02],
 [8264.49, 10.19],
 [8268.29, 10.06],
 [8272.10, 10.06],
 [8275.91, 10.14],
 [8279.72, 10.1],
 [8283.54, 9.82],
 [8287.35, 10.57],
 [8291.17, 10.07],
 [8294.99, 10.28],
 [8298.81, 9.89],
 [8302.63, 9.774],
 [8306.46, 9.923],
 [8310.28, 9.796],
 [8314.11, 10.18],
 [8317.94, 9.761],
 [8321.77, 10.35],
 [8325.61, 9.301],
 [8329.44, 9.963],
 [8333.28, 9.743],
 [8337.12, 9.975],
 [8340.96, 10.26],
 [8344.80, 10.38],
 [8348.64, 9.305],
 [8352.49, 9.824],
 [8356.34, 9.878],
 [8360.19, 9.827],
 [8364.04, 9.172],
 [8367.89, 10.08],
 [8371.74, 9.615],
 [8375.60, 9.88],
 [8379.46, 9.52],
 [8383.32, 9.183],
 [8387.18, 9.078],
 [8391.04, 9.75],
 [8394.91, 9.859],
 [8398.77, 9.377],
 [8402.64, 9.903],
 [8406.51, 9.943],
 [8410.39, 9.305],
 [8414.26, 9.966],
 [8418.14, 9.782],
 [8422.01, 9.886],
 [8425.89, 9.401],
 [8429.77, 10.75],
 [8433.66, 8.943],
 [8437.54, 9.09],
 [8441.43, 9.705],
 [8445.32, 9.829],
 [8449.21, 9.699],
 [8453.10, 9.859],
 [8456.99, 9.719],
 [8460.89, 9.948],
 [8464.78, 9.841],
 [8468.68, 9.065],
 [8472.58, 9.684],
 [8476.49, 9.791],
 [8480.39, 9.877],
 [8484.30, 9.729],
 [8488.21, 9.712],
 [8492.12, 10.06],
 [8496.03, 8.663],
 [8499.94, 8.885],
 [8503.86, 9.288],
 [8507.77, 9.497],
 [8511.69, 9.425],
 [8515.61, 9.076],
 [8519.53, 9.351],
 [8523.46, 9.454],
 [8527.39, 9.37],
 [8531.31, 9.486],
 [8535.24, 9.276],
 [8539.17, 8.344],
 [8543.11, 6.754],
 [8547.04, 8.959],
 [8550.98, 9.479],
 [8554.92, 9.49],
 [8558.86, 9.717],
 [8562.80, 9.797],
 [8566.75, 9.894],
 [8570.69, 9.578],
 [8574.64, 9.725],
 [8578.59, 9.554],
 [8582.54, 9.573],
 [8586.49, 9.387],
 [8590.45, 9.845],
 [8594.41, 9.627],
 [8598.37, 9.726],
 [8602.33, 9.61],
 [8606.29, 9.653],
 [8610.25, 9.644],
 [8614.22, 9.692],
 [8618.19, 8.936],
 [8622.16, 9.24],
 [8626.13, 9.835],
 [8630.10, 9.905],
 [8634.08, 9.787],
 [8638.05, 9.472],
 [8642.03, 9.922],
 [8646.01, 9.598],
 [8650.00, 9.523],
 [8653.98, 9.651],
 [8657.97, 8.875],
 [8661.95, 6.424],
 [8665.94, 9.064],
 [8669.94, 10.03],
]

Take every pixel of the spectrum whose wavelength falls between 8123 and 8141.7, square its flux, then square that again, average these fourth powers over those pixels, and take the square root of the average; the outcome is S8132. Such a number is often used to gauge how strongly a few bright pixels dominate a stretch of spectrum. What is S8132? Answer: 103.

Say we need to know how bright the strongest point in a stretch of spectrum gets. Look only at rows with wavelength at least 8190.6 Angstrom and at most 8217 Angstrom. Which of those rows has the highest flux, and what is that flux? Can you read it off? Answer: 10.22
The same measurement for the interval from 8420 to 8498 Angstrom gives 10.75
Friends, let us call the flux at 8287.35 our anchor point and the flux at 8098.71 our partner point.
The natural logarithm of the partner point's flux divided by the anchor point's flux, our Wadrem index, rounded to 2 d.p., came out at -0.02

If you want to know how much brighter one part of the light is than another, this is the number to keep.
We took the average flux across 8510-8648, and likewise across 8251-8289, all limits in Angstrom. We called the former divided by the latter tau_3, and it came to 0.94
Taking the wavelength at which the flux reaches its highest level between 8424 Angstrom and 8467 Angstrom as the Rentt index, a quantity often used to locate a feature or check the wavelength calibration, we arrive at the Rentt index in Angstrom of 8429.77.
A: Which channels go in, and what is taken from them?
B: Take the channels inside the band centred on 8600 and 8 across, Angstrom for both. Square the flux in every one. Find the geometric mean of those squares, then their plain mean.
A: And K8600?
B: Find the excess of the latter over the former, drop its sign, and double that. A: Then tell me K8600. 0.01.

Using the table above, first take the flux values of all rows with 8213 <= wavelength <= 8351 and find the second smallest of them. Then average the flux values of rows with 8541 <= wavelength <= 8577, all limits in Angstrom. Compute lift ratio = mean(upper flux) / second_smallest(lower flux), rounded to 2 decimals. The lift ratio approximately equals 1.00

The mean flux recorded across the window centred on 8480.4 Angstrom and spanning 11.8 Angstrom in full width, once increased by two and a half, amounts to 12.3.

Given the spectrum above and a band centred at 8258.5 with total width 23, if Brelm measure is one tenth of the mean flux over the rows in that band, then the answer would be 1.00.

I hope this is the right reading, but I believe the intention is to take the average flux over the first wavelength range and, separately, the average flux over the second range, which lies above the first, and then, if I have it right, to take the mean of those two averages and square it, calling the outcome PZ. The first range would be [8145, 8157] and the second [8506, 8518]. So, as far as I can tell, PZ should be 95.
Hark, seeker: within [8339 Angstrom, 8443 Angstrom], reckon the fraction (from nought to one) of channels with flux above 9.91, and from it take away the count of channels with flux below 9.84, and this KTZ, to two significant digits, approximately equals -16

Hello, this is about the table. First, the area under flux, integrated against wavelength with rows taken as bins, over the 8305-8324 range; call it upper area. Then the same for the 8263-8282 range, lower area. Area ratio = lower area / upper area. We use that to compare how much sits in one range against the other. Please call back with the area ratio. 1.01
